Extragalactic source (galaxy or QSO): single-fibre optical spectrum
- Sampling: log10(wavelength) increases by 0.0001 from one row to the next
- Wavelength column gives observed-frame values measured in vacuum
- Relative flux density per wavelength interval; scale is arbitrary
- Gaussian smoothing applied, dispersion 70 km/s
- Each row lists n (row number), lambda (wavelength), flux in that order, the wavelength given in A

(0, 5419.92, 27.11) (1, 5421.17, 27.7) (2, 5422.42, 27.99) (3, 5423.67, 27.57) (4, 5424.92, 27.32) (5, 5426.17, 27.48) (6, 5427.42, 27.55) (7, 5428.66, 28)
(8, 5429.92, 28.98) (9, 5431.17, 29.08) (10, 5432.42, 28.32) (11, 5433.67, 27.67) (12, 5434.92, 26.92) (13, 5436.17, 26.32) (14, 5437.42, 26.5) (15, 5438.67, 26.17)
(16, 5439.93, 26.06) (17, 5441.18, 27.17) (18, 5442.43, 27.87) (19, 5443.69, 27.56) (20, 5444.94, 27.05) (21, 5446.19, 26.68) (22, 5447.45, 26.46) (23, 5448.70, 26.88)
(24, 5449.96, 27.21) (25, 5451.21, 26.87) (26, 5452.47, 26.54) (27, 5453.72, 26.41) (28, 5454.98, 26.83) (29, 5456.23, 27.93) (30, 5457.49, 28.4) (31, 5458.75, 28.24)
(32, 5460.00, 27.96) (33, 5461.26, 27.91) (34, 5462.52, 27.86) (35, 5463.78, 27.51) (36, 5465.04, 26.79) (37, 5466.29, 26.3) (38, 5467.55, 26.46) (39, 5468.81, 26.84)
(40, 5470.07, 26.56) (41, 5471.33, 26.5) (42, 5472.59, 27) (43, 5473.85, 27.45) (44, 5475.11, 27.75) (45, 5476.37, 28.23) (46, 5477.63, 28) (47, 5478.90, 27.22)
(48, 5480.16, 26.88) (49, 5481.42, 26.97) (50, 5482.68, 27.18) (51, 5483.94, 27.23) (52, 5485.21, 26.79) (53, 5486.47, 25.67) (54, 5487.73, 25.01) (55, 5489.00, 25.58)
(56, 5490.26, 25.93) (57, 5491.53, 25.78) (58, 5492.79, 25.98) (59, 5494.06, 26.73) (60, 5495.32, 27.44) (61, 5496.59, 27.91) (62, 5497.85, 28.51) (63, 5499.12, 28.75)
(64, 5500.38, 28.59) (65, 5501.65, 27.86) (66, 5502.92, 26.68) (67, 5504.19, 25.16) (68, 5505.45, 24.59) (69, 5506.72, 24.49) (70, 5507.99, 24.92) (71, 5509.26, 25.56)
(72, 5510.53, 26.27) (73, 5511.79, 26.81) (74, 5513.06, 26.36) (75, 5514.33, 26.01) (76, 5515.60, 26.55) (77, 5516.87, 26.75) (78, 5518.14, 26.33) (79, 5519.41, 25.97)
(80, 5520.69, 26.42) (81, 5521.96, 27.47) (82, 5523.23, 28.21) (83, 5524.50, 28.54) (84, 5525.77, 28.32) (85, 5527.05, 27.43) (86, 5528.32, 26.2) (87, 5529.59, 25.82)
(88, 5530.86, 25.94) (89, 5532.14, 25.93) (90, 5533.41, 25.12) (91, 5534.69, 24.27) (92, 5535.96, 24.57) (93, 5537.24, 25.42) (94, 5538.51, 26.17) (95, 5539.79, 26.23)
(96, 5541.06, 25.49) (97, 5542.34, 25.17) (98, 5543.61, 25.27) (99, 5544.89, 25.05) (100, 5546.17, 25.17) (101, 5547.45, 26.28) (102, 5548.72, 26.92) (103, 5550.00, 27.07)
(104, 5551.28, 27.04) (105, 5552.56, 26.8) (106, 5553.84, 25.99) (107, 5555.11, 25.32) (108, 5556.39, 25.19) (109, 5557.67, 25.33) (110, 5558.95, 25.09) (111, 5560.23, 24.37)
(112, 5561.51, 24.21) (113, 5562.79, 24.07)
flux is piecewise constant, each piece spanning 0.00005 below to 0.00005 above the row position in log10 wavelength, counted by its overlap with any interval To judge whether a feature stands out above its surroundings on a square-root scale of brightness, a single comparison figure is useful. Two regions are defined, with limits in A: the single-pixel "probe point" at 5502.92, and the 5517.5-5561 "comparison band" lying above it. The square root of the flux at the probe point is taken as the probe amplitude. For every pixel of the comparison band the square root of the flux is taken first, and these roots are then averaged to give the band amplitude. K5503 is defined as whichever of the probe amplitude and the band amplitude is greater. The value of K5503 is 5.17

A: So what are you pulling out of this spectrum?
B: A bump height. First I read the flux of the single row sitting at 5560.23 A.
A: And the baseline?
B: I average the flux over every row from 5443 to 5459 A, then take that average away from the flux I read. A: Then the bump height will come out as -2.8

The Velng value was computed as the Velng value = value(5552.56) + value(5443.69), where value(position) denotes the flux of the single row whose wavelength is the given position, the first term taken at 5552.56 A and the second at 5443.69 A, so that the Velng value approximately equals 54.4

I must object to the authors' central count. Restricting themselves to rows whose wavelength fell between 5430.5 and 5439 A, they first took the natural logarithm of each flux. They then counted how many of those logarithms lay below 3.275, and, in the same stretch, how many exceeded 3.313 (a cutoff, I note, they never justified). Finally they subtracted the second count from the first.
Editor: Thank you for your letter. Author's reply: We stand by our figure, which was -1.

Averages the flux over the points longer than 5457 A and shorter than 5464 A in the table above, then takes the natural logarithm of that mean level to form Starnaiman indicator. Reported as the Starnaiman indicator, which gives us 3.33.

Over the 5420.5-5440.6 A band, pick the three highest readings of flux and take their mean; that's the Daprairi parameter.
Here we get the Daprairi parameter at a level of 28.8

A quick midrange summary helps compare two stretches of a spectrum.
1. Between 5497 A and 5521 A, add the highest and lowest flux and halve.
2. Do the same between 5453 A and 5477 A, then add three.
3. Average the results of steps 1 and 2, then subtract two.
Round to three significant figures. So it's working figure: 26.5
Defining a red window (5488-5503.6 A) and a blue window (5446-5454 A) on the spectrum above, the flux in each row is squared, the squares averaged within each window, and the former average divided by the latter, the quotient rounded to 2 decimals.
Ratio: 1.03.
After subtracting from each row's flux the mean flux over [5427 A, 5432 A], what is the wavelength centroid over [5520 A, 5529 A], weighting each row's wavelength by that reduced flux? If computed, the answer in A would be 5524.6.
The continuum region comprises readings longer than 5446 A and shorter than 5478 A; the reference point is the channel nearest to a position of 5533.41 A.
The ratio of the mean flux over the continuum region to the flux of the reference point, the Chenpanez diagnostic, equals 1.08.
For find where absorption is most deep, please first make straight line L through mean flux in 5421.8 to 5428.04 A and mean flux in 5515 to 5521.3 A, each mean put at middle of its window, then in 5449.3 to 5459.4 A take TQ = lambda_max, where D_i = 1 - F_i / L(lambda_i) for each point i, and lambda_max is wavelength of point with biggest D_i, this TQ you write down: 5453.72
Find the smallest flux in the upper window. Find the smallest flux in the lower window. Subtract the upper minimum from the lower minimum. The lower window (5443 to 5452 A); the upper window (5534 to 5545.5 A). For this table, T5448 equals 2.2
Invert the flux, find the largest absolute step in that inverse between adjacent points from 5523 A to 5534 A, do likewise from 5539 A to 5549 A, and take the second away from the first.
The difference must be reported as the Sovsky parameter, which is 0.0000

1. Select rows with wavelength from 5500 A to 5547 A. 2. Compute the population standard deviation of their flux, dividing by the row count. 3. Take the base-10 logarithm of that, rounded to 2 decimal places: 0.06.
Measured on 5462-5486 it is -0.27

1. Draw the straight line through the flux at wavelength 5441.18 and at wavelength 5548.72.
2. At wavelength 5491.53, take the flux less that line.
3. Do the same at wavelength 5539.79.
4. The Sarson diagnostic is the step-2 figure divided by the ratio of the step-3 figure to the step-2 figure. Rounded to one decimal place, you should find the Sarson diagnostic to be -2.3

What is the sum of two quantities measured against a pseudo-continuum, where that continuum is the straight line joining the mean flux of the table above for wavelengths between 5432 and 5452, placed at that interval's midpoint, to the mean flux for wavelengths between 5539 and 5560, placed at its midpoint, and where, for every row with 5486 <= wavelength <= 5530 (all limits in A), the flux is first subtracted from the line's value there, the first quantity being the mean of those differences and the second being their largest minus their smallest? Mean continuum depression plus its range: 3.9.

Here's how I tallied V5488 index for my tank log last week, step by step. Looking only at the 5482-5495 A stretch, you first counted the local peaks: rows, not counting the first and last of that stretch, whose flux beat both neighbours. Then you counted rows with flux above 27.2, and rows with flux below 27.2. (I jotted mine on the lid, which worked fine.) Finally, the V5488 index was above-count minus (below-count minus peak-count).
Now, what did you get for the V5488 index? -6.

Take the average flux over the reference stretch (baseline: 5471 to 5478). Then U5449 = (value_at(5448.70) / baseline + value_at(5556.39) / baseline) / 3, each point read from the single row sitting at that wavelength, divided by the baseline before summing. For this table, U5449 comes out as 0.631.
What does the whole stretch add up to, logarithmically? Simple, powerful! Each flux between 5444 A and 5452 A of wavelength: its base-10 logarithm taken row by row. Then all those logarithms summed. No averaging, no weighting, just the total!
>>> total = 8.57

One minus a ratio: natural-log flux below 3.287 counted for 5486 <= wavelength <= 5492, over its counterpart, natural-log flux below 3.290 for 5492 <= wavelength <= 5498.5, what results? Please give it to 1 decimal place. -1.5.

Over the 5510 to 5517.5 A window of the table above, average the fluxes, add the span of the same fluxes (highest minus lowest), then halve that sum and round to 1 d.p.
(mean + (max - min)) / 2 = 13.6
